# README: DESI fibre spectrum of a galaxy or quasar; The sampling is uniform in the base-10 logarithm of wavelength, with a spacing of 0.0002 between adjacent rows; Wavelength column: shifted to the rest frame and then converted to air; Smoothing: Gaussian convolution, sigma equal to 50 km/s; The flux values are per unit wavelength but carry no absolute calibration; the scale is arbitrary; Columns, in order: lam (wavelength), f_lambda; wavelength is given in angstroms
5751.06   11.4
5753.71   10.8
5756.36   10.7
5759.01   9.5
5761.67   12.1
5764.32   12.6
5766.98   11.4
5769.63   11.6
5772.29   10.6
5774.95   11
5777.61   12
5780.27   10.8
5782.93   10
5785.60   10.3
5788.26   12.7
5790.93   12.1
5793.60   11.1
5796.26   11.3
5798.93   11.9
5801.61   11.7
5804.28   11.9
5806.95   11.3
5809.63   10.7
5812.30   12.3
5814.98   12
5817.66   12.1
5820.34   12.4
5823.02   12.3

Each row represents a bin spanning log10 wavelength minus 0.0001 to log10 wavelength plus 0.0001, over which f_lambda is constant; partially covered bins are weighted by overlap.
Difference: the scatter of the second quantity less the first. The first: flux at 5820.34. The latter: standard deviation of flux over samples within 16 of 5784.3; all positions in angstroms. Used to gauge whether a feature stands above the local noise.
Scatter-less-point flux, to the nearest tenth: -11.6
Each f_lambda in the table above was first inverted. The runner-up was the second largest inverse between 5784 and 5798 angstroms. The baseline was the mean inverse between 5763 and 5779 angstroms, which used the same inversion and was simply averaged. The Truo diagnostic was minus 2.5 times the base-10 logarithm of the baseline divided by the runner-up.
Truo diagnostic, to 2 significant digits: 0.038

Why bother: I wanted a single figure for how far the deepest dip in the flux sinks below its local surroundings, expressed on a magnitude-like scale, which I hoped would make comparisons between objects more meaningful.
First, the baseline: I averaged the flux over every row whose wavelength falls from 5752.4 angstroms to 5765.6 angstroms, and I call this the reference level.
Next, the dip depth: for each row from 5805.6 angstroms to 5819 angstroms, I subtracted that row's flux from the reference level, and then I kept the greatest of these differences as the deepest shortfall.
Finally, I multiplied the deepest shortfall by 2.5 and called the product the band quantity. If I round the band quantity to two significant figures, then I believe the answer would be 1.1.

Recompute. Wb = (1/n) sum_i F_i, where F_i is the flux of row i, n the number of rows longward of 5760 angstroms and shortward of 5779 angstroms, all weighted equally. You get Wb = 11.6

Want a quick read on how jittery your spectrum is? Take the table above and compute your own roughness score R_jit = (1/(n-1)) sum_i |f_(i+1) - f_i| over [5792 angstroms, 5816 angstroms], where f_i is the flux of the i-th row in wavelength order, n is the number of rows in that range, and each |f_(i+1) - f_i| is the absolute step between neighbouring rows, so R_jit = 0.5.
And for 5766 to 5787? 0.7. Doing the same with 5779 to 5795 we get 1.0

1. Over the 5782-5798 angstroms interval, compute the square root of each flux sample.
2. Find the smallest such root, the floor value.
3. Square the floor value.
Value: 10.0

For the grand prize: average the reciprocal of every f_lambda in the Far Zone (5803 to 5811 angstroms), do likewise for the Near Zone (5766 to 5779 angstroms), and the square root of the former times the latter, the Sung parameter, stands 0.0886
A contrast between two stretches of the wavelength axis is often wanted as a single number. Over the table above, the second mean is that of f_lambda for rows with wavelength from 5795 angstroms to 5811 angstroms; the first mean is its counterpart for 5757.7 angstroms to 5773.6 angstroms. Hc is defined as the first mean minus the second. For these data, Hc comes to -0.17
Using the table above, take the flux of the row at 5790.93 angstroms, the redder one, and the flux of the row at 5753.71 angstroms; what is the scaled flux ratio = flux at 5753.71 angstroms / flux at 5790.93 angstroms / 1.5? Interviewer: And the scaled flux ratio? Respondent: 0.60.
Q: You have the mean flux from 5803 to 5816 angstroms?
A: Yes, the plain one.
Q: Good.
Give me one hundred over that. 8.6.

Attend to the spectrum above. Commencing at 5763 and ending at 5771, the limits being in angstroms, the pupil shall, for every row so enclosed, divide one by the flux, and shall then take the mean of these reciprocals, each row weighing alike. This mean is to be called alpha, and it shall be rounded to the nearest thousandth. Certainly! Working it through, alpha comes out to 0.084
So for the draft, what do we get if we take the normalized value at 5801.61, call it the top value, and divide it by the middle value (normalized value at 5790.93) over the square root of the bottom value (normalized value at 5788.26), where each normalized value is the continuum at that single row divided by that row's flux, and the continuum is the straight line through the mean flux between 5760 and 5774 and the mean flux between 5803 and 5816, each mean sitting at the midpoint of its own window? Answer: 0.99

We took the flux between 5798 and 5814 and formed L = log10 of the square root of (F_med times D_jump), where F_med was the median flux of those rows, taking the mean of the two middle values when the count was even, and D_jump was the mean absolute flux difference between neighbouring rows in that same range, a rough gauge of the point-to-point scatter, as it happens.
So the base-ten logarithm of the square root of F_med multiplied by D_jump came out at 0.439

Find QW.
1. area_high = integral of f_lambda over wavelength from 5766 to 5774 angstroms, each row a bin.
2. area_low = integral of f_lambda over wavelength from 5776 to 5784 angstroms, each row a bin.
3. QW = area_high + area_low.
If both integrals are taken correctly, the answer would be 177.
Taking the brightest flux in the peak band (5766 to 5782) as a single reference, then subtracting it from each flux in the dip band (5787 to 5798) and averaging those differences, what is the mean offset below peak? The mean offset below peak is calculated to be -0.20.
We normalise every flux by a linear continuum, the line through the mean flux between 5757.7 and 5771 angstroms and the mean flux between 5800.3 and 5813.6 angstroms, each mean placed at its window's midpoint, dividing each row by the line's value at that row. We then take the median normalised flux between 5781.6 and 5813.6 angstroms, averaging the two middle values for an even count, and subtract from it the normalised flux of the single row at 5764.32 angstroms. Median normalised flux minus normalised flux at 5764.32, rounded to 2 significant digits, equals -0.11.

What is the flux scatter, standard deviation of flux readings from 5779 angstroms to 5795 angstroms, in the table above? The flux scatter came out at 1.0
